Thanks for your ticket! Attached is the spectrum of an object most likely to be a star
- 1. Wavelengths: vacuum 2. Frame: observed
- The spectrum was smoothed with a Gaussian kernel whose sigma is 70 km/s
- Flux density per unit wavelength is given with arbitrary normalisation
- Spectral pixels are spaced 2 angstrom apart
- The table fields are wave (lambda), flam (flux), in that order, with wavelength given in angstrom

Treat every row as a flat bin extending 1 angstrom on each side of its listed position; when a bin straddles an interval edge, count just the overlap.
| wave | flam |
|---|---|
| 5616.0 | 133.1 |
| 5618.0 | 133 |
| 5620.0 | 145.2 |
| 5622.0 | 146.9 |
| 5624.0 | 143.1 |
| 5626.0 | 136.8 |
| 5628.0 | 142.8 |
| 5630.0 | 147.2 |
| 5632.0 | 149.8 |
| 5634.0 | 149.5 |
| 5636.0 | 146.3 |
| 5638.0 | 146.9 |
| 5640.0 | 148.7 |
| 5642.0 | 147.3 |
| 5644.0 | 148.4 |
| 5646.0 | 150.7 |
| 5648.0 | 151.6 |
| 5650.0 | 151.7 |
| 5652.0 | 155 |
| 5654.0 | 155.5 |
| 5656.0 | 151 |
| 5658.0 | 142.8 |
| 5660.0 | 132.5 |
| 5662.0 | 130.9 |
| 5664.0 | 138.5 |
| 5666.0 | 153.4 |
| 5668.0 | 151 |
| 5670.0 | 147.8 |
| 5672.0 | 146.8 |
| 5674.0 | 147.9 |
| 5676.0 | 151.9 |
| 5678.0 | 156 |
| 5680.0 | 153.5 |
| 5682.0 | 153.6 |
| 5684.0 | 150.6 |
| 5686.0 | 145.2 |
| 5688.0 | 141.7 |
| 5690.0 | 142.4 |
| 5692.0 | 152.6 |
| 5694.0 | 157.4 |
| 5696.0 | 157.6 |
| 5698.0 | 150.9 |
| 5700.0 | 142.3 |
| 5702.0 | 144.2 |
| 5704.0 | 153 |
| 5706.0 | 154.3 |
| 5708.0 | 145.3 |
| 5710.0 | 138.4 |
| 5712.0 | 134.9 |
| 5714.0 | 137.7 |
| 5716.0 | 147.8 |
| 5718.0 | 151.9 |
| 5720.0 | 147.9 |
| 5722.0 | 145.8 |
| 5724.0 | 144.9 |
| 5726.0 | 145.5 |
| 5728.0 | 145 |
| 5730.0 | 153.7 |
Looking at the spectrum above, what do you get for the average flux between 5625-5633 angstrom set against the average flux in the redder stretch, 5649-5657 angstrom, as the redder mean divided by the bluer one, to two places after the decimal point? 1.06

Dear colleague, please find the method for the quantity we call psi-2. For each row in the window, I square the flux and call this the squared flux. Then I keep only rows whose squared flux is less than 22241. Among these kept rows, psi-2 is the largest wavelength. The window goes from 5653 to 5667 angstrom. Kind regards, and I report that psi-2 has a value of 5664.0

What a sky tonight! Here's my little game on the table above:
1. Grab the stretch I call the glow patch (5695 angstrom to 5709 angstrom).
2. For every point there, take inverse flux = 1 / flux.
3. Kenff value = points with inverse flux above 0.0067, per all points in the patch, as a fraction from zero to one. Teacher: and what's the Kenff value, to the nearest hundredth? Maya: 0.43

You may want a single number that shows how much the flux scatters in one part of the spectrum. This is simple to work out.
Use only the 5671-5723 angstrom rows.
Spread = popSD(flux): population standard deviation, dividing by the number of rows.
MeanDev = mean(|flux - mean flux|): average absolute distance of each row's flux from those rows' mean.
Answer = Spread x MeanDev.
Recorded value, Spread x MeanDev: 30.5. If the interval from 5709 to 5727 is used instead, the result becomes 24.2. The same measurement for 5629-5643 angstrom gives 1.5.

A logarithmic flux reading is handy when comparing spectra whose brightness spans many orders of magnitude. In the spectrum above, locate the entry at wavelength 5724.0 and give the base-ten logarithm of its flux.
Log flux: 2.16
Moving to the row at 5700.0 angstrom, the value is 2.15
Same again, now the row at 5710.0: 2.14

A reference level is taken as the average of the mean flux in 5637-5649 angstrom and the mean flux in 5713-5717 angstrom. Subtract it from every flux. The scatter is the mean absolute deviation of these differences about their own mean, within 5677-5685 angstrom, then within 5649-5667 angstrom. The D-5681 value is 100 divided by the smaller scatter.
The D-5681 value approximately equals 71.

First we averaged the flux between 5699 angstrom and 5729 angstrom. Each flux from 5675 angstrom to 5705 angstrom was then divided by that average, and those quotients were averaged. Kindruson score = 1.03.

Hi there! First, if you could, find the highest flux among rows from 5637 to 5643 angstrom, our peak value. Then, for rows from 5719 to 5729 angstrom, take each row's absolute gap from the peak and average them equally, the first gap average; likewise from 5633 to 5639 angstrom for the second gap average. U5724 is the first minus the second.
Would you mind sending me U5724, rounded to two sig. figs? 1.2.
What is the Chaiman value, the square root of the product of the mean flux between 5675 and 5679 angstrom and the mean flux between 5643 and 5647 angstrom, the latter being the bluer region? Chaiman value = 152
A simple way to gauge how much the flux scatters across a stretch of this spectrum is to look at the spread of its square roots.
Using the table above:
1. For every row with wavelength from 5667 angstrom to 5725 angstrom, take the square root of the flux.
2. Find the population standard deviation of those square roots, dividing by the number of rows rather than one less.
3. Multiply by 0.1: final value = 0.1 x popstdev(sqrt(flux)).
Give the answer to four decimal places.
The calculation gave 0.0238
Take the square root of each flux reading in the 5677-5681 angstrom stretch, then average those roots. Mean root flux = 12.4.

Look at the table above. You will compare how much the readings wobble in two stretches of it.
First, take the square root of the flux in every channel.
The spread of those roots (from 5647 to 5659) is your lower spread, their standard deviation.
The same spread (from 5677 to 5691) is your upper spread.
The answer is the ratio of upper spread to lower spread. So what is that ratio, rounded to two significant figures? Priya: 1.3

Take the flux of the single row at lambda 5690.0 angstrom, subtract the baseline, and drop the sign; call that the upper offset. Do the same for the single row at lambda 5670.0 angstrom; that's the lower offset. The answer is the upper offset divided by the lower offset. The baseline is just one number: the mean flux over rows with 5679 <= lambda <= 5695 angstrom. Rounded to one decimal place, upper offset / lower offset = 4.0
